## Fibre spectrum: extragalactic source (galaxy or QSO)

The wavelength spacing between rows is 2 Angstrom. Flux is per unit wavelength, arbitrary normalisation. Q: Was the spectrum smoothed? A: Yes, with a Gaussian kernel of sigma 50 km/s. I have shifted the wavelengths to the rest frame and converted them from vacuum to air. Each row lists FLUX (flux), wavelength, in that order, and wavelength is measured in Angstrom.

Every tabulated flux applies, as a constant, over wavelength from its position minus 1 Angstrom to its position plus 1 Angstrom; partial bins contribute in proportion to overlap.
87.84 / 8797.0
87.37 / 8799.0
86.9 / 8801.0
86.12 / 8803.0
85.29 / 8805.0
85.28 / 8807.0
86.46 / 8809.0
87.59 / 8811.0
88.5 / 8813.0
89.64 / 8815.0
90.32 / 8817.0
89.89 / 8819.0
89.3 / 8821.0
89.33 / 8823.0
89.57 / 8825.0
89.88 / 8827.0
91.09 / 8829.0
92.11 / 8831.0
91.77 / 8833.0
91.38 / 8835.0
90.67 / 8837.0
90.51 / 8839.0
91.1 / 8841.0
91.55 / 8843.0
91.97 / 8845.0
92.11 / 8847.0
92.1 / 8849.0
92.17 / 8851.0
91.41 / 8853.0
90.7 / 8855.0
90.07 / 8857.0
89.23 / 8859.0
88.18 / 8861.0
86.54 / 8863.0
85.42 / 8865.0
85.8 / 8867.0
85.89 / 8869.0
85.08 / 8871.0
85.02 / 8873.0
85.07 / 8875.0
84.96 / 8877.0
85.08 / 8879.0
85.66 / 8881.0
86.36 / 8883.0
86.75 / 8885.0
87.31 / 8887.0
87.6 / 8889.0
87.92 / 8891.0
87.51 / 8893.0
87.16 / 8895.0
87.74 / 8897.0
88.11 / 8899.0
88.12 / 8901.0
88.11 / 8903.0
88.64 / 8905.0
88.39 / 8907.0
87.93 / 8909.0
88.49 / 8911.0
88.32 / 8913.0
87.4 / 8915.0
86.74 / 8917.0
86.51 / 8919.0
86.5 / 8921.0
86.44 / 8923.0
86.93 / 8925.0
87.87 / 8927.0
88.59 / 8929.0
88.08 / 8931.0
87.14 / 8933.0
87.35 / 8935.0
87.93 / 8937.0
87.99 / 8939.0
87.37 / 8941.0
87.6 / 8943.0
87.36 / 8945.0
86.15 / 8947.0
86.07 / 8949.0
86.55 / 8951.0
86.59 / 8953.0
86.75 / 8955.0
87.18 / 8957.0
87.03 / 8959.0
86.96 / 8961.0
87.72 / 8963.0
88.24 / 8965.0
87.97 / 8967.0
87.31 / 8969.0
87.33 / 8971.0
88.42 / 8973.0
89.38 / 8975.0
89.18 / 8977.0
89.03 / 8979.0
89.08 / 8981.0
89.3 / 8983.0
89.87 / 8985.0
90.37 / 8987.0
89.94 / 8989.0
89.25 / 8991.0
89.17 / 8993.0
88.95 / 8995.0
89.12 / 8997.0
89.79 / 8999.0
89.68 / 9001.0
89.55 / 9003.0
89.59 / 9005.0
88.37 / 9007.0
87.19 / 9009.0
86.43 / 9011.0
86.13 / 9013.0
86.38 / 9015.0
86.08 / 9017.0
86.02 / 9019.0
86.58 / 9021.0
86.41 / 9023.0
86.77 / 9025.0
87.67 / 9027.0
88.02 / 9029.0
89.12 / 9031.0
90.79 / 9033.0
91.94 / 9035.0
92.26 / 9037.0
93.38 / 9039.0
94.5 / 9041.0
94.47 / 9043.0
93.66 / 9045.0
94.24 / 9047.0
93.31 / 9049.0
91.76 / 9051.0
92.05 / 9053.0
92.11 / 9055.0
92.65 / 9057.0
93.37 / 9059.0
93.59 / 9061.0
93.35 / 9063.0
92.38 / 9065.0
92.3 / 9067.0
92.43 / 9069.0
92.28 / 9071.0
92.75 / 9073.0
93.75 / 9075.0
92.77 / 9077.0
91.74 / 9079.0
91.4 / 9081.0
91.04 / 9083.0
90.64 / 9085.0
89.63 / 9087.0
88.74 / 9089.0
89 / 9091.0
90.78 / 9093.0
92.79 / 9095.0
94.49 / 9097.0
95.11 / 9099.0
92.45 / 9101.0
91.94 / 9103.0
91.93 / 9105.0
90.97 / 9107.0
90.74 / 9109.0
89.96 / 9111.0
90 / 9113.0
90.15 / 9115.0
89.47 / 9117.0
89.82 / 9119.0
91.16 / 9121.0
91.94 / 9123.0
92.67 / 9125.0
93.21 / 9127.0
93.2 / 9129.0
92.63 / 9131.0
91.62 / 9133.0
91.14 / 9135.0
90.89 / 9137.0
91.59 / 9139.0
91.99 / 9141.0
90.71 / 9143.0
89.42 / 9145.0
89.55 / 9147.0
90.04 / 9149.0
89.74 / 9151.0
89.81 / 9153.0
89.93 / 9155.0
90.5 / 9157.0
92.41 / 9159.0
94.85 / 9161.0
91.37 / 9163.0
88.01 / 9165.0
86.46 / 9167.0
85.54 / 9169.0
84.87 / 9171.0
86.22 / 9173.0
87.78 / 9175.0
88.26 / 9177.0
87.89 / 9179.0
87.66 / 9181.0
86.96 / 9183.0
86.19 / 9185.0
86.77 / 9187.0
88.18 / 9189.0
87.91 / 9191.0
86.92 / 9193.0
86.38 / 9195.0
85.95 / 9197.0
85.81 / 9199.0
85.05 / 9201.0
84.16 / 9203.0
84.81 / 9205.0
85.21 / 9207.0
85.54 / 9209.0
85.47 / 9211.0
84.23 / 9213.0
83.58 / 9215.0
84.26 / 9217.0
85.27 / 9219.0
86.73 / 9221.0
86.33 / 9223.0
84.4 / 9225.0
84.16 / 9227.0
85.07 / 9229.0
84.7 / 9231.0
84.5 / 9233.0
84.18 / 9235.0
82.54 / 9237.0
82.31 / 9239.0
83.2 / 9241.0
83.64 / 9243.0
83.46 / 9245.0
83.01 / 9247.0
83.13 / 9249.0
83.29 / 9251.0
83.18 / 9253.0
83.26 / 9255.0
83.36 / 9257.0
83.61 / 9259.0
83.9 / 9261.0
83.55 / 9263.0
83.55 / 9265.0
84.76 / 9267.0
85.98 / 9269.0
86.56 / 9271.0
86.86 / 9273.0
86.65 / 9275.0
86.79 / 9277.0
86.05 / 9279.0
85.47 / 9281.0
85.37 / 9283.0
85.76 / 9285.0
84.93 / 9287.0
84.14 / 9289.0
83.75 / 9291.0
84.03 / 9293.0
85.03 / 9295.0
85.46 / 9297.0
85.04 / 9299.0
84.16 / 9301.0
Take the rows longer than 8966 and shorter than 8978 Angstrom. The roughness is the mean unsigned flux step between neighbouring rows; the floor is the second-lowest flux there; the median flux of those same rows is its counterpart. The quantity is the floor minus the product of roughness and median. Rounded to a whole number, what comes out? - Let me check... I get 36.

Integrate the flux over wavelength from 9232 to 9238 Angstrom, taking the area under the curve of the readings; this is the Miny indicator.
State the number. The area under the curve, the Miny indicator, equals 502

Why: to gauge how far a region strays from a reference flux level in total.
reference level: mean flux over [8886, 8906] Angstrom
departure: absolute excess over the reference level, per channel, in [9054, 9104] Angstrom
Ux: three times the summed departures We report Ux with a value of 324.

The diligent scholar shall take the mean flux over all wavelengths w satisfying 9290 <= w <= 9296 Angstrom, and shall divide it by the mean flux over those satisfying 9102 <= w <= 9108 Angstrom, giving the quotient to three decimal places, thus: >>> 0.920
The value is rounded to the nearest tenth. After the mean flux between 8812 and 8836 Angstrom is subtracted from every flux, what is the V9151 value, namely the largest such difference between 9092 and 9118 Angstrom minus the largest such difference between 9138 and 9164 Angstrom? 0.3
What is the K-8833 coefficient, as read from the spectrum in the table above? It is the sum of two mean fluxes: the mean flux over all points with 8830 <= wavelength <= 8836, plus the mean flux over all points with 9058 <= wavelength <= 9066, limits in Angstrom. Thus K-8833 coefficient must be 185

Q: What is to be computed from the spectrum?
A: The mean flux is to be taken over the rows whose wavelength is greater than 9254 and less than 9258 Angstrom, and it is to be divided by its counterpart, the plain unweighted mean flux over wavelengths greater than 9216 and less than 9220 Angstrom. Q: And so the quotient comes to 0.98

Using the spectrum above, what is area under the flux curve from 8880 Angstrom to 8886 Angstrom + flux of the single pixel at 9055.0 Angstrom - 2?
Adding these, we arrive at 608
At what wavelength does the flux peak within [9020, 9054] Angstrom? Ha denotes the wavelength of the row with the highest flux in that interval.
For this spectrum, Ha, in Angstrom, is 9041.0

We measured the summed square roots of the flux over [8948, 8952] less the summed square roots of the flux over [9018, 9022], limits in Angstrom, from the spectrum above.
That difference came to 0.00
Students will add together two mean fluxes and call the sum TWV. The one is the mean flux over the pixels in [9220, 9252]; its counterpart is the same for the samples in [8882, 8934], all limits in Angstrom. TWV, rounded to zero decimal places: 172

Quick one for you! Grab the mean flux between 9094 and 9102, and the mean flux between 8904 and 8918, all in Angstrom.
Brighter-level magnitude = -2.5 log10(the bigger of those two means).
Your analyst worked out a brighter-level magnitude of -4.93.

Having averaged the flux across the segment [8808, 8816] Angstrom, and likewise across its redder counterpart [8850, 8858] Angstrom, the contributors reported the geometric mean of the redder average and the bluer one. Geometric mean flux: 89.6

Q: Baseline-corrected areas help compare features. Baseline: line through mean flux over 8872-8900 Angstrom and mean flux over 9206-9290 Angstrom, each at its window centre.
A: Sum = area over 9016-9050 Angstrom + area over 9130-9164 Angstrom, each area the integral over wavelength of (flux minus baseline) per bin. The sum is 356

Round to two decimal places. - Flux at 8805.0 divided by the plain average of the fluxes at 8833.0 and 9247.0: 0.98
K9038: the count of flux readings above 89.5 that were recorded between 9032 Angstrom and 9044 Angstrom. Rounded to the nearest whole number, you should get 6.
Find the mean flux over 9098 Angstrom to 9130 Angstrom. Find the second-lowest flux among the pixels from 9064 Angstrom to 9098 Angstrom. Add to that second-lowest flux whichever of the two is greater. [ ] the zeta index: 181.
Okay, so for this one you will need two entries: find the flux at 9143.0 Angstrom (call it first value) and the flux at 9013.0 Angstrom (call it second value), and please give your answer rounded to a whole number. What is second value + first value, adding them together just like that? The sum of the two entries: 177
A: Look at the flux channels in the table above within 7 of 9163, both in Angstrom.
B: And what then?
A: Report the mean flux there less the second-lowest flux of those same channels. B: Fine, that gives 3.42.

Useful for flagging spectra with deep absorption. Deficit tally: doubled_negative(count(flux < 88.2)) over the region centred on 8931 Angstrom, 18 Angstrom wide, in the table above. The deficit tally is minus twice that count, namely -16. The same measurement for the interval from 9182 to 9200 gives -18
